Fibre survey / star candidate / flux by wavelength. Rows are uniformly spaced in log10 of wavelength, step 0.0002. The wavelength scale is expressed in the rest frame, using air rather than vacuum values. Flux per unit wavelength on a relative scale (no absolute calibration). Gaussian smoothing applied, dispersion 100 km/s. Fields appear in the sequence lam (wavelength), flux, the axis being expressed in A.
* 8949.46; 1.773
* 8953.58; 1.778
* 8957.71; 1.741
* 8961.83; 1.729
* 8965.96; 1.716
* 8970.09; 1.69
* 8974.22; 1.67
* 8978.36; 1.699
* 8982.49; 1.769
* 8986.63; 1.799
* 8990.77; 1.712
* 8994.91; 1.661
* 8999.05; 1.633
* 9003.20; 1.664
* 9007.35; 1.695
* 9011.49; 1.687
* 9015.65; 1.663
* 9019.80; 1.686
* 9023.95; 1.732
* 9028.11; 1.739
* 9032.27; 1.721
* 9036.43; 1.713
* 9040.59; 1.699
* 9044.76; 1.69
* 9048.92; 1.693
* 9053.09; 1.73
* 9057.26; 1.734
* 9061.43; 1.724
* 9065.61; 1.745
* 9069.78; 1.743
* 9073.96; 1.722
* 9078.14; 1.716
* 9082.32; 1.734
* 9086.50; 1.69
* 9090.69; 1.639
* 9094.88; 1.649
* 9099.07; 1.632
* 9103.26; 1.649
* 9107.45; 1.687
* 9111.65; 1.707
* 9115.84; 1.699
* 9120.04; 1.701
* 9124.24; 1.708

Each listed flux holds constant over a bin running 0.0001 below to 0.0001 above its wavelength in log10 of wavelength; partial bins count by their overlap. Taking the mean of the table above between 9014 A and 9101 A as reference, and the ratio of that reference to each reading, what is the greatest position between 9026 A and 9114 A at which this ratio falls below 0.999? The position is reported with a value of 9111.65 A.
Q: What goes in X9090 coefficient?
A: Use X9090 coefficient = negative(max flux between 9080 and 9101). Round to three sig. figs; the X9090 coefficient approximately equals -1.73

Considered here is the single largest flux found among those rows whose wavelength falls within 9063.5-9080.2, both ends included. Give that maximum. 1.745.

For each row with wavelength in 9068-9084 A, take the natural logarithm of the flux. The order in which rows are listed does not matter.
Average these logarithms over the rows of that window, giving 0.547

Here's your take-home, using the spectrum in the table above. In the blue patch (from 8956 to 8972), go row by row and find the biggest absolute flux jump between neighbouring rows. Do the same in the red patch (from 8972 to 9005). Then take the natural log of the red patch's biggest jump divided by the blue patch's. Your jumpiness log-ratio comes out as 1.2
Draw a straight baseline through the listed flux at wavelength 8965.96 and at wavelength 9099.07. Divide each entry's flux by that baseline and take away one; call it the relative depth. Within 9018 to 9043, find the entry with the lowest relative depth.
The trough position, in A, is 9019.80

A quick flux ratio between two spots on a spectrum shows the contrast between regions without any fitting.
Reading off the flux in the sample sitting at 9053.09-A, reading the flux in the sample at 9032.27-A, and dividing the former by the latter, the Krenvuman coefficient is 1.01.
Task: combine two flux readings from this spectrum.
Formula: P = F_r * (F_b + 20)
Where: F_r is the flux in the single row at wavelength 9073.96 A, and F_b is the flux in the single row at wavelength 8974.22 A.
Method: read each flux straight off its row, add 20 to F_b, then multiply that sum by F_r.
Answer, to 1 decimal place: 37.3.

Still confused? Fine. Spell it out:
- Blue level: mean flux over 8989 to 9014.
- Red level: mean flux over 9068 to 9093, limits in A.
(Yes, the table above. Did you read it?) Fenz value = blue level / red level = 0.98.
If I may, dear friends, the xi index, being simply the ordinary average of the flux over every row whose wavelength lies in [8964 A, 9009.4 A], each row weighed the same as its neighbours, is 1.70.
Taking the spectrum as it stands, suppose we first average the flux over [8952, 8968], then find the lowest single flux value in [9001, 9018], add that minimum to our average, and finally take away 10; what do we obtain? -6.60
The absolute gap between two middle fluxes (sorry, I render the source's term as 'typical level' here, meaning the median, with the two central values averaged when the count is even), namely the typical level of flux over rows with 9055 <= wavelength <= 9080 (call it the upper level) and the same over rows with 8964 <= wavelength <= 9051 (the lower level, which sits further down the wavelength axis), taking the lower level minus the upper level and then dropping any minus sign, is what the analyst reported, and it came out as 0.034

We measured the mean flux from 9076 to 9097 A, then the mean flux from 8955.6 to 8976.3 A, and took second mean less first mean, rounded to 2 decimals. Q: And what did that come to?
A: 0.02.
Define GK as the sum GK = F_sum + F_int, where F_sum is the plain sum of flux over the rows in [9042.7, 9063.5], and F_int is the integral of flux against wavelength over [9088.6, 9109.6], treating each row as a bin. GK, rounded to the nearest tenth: 43.2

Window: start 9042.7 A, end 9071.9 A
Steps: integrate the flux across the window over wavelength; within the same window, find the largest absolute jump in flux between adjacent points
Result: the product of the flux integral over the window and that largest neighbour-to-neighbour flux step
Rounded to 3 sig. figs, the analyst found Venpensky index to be 1.86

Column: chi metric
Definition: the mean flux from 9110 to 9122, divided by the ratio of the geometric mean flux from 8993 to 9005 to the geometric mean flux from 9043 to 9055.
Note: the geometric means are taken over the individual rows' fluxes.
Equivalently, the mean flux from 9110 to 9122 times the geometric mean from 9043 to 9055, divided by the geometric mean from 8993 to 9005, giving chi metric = 1.76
